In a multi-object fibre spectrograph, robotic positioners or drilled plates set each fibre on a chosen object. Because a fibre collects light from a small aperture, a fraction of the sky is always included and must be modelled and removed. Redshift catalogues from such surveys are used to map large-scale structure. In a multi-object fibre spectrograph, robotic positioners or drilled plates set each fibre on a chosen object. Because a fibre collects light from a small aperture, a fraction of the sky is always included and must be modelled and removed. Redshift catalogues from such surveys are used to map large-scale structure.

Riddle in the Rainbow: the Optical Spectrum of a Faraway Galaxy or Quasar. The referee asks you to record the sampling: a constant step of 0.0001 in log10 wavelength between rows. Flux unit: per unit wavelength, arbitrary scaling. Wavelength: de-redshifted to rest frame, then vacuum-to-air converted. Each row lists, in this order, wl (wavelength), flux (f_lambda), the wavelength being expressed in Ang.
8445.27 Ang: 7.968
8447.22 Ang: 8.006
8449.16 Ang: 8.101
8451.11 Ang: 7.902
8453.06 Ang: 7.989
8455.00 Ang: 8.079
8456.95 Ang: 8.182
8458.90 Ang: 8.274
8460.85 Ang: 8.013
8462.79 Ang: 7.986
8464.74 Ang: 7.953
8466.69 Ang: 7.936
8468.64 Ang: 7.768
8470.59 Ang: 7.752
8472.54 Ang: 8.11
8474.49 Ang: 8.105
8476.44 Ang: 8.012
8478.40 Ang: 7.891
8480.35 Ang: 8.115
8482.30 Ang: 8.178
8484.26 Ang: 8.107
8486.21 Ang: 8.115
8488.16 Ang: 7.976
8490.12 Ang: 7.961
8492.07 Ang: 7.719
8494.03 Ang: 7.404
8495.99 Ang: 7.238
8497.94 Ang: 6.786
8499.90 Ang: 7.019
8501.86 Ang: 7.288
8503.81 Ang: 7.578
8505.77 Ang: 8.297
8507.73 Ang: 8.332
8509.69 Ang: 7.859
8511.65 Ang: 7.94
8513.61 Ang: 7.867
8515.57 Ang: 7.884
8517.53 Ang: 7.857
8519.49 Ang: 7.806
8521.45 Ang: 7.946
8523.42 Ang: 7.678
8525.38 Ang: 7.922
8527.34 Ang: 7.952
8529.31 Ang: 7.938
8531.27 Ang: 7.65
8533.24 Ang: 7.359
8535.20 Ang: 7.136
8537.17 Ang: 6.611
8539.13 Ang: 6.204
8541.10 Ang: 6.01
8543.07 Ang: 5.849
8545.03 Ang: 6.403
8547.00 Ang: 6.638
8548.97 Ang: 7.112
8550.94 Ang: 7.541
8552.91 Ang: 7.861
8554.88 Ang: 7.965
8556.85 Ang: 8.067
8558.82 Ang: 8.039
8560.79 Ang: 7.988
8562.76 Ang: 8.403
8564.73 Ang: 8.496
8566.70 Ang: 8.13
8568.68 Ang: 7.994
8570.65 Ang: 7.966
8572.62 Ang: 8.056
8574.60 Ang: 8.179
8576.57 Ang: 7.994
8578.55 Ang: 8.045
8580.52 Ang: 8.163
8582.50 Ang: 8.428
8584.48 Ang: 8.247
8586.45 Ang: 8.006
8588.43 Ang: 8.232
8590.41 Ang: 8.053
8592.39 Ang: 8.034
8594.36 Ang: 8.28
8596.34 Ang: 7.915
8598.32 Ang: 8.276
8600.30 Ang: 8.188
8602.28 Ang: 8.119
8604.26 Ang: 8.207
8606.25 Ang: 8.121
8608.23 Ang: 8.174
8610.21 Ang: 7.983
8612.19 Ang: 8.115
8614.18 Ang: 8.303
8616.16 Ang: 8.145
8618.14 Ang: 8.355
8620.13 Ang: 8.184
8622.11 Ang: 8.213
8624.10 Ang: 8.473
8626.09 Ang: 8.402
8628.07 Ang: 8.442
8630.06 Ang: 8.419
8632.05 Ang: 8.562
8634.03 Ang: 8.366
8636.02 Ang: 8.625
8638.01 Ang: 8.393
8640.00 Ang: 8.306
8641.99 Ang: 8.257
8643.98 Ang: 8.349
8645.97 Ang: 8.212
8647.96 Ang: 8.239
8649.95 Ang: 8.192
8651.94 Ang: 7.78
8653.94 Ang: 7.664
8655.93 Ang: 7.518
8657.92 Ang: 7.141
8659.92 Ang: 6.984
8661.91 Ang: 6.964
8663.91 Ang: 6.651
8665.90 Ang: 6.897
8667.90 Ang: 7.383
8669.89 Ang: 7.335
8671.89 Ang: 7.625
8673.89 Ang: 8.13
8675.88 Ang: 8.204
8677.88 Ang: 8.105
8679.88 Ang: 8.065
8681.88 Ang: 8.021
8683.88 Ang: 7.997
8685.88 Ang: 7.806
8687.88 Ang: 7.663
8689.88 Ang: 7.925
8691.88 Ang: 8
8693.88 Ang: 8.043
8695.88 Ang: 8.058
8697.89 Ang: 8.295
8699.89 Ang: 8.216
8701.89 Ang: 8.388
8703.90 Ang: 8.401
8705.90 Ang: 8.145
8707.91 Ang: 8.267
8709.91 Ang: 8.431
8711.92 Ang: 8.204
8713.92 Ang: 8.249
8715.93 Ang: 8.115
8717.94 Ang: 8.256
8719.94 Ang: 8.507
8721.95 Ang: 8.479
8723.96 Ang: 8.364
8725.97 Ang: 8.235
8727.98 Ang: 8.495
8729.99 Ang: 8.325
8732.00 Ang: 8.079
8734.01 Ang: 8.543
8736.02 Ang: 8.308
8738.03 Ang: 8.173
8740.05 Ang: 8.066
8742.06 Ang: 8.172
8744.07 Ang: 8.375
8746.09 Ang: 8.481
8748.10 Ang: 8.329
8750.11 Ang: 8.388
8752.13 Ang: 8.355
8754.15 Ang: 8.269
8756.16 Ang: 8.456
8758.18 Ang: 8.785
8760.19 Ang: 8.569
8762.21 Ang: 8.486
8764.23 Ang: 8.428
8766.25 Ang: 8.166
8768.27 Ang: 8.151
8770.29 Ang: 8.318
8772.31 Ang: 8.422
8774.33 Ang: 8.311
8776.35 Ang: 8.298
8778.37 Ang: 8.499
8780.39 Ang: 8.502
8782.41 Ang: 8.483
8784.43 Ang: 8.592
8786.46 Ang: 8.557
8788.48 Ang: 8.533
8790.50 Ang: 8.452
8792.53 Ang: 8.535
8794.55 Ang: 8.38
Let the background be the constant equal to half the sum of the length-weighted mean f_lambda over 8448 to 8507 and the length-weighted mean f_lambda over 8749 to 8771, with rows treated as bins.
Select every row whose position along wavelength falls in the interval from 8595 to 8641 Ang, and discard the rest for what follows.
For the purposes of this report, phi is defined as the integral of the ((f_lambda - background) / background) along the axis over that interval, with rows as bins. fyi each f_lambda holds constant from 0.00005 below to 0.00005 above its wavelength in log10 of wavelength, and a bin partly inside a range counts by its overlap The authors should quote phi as 1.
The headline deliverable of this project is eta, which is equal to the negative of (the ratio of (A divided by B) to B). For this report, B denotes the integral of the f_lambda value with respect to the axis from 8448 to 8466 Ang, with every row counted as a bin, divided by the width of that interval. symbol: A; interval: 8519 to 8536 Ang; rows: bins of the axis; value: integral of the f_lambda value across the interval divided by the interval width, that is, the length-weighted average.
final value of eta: -0.119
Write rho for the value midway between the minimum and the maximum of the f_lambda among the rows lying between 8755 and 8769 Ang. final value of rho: 8.47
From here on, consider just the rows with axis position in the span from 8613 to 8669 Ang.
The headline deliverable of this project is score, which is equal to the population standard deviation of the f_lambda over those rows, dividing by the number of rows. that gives 0.6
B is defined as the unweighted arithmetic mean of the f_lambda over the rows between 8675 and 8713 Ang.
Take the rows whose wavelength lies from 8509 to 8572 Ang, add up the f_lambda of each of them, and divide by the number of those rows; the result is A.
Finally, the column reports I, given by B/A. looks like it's 1.07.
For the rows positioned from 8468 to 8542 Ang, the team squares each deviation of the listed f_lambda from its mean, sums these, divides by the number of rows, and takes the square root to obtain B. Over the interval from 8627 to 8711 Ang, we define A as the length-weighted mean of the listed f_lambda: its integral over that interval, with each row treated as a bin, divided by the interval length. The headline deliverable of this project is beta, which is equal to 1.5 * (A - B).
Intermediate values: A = 7.96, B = 0.54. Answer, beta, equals 11.1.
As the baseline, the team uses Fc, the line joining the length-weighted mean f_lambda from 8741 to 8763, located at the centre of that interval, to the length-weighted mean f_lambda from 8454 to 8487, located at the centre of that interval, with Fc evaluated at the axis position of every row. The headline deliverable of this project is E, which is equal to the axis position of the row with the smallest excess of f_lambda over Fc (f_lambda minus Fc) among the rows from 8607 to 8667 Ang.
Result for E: 8663.91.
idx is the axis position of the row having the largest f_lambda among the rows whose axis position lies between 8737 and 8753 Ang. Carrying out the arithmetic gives 8746.09 Ang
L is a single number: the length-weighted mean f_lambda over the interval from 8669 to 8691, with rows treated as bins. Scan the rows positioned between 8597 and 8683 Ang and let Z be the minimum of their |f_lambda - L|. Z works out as 0.083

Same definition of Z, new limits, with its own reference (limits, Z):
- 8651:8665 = 0.120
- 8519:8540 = 0.022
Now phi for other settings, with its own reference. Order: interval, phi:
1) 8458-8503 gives -2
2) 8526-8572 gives -4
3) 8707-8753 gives 1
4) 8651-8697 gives -3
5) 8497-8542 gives -3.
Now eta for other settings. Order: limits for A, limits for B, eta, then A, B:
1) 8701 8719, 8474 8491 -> -0.128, 8.27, 8.05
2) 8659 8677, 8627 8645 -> -0.104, 7.36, 8.42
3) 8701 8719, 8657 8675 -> -0.158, 8.27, 7.24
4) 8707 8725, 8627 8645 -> -0.118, 8.32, 8.42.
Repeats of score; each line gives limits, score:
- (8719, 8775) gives 0.2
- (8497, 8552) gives 0.7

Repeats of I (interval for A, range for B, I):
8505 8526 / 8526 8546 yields 0.87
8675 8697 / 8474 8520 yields 0.98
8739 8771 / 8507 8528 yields 0.95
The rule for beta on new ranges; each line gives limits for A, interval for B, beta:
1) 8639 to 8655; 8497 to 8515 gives 11.4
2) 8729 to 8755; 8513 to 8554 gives 11.4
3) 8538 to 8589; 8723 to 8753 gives 11.3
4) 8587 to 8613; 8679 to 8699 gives 12.0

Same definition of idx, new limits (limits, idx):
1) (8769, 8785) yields 8784.43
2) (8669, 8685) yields 8675.88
